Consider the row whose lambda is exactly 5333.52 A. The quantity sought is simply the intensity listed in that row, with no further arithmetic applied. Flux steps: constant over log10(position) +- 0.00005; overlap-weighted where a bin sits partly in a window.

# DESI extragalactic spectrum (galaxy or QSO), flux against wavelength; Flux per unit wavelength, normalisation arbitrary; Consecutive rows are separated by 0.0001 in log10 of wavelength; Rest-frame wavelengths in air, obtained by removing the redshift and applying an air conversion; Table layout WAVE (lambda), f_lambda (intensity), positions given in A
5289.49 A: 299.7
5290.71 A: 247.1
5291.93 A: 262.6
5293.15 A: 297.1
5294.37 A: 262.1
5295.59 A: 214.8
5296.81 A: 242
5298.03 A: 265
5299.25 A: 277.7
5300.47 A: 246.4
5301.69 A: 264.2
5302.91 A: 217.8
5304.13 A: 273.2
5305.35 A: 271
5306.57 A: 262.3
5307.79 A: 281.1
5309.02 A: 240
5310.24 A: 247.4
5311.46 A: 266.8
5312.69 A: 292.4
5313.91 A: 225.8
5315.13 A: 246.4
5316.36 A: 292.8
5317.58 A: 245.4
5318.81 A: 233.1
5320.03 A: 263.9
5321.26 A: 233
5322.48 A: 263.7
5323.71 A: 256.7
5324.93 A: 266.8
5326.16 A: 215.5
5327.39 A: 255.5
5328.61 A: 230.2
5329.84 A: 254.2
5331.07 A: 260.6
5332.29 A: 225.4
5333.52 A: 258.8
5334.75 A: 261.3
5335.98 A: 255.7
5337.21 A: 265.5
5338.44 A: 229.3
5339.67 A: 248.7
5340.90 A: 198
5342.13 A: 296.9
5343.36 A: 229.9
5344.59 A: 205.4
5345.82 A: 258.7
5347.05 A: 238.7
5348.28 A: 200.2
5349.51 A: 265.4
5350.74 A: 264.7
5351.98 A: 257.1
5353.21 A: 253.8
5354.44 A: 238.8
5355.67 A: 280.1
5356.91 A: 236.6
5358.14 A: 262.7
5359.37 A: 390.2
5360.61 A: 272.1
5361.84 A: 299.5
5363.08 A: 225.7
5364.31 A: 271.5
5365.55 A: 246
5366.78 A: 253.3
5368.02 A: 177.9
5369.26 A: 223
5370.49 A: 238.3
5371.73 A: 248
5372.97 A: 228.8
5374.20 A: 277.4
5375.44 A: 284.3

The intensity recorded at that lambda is 258.8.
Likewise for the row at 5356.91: 236.6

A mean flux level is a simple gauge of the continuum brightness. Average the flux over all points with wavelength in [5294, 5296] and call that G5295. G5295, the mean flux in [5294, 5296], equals 238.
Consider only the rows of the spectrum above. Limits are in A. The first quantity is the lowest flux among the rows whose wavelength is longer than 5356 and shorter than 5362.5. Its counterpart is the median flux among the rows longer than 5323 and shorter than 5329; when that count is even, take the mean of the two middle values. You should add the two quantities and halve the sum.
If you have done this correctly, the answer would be 246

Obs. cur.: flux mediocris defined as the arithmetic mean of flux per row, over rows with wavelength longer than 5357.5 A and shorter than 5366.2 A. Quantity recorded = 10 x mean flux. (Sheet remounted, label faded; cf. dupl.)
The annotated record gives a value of 2811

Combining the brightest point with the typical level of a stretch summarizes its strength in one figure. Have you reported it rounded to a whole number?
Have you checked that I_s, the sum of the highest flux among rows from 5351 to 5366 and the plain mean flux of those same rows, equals 660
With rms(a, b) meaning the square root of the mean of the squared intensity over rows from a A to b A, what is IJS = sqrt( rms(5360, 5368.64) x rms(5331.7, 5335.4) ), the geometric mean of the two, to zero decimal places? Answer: 251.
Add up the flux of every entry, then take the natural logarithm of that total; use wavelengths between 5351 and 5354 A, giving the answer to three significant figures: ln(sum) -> 6.24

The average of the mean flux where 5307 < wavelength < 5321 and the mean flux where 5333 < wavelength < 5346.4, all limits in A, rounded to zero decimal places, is 252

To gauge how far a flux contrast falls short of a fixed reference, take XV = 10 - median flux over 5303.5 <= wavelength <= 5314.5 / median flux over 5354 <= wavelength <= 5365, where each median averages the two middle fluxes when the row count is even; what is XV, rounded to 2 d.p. 9.02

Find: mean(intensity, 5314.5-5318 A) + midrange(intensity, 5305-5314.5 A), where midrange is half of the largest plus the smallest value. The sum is 521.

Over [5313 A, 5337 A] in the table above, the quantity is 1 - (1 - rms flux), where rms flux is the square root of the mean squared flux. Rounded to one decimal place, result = 250.4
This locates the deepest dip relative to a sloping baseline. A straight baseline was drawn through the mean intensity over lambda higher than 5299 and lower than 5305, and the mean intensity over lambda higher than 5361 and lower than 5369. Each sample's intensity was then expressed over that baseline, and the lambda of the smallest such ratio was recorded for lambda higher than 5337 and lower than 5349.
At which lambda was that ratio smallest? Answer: 5340.90 A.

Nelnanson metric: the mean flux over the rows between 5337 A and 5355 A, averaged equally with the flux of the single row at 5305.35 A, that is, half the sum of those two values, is 257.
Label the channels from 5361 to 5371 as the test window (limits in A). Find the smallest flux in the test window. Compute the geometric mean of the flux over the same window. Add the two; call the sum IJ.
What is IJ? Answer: 417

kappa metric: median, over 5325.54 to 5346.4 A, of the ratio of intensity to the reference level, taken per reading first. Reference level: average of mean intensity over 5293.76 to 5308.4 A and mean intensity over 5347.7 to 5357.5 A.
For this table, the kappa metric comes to 1.00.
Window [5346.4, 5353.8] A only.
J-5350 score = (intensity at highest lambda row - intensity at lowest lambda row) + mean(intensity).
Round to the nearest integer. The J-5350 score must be 262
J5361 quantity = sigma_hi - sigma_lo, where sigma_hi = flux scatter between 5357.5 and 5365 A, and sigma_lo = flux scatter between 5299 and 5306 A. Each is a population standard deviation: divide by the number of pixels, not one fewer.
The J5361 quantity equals 30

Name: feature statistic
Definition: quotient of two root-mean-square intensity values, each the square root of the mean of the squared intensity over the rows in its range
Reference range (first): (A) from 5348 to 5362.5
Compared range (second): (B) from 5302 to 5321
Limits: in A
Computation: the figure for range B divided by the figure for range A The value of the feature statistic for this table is 0.95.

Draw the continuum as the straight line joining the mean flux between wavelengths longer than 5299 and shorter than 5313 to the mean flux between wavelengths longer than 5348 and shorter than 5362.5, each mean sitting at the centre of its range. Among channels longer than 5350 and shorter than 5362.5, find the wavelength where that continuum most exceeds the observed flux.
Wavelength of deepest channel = 5356.91 A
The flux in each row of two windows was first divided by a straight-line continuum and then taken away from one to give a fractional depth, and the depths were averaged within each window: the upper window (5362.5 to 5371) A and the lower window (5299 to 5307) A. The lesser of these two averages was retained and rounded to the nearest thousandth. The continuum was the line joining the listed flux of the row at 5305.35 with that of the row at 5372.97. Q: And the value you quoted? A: -0.004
